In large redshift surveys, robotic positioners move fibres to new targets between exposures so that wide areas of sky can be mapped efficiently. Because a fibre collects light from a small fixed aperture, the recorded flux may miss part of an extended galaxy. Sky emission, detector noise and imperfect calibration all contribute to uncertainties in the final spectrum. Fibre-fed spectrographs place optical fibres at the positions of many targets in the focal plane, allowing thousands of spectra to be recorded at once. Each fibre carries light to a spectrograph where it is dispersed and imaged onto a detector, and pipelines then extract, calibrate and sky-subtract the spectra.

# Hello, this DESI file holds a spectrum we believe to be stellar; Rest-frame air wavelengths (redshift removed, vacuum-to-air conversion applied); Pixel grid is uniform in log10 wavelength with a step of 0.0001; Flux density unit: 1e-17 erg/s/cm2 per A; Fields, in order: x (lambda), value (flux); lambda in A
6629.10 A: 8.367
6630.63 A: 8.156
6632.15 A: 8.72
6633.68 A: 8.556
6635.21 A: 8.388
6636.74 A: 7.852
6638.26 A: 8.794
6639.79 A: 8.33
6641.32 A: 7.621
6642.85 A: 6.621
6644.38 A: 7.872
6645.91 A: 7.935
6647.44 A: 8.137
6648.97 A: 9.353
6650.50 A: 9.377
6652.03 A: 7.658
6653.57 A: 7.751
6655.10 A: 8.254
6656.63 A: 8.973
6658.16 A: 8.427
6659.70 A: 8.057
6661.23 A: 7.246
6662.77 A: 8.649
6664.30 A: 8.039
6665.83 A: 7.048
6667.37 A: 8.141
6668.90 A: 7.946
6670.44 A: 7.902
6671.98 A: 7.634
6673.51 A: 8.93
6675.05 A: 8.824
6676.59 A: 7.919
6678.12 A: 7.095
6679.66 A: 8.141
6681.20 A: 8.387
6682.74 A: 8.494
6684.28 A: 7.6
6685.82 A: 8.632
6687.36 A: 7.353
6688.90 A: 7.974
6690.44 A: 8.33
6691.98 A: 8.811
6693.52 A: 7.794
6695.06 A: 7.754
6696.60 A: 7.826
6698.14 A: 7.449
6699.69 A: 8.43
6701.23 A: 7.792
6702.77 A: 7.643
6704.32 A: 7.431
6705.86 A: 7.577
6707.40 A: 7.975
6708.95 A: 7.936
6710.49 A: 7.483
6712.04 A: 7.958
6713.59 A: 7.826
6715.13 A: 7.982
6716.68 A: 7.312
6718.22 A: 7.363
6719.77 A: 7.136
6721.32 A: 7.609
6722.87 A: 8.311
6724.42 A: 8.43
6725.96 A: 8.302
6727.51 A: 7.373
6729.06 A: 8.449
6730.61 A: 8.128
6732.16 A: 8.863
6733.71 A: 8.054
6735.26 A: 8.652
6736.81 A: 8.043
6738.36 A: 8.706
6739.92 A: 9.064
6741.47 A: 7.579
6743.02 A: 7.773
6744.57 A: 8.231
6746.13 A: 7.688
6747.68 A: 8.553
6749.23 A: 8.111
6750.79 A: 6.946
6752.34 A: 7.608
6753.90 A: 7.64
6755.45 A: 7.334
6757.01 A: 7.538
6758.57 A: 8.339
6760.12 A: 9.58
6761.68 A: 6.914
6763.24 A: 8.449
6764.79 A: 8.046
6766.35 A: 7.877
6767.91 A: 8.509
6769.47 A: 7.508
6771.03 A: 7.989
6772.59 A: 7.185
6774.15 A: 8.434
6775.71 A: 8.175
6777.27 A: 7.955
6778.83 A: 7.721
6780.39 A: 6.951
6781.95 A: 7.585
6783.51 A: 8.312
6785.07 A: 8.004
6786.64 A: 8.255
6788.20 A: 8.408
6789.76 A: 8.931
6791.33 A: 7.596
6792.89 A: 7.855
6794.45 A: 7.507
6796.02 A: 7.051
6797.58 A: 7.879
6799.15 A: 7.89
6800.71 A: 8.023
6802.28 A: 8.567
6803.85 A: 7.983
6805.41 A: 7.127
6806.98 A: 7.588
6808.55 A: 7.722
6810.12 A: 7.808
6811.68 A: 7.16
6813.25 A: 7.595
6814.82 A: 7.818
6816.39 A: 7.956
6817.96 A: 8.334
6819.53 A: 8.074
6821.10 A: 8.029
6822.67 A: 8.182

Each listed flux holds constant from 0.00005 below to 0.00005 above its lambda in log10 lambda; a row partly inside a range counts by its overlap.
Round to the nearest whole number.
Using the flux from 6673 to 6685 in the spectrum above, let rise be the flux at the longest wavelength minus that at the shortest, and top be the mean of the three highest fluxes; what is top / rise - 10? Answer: -17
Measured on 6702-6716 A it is 14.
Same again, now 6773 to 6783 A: -20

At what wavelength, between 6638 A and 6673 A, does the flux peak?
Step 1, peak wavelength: 6650.50 A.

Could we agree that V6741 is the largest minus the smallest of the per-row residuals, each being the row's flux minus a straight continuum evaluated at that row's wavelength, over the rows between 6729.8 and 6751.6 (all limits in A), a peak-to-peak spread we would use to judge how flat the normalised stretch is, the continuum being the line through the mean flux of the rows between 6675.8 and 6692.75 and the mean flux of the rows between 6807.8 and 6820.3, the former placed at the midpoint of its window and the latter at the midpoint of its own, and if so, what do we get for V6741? 2.10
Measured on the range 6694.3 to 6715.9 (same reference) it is 0.99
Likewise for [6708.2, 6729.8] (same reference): 1.33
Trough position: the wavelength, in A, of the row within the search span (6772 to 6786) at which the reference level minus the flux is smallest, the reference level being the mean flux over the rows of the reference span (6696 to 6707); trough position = 6774.15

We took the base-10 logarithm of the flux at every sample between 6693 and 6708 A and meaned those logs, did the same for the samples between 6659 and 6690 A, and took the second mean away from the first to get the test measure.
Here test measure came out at -0.012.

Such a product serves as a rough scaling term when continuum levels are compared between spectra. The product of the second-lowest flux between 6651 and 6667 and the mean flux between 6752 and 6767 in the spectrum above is 57.5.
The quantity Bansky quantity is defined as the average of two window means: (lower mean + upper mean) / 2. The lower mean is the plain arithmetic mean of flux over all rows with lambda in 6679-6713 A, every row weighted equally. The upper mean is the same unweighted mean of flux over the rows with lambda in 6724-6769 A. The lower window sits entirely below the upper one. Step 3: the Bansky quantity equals 8.02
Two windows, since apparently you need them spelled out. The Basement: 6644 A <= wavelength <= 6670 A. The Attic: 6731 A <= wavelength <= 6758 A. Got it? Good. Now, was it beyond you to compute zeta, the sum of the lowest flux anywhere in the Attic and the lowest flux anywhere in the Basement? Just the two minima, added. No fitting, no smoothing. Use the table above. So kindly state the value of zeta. 13.99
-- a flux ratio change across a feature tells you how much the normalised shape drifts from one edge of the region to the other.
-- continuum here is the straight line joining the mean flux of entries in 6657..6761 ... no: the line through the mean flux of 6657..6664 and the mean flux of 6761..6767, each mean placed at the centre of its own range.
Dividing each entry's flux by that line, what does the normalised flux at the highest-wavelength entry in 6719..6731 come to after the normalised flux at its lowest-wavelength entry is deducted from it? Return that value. 0.13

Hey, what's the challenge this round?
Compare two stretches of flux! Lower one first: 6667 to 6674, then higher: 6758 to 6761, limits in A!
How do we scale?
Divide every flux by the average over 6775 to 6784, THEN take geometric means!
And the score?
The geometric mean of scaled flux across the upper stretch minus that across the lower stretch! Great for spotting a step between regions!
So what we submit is 0.11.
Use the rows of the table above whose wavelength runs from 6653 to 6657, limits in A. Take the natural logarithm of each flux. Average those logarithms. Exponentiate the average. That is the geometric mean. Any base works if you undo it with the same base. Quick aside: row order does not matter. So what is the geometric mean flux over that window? 8.31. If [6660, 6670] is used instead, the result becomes 7.83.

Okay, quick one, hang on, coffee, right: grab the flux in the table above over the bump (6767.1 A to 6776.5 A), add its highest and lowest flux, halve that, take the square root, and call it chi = 2.80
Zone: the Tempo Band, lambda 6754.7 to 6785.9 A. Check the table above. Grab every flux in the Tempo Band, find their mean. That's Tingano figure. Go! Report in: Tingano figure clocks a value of 7.92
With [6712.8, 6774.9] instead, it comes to 7.99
